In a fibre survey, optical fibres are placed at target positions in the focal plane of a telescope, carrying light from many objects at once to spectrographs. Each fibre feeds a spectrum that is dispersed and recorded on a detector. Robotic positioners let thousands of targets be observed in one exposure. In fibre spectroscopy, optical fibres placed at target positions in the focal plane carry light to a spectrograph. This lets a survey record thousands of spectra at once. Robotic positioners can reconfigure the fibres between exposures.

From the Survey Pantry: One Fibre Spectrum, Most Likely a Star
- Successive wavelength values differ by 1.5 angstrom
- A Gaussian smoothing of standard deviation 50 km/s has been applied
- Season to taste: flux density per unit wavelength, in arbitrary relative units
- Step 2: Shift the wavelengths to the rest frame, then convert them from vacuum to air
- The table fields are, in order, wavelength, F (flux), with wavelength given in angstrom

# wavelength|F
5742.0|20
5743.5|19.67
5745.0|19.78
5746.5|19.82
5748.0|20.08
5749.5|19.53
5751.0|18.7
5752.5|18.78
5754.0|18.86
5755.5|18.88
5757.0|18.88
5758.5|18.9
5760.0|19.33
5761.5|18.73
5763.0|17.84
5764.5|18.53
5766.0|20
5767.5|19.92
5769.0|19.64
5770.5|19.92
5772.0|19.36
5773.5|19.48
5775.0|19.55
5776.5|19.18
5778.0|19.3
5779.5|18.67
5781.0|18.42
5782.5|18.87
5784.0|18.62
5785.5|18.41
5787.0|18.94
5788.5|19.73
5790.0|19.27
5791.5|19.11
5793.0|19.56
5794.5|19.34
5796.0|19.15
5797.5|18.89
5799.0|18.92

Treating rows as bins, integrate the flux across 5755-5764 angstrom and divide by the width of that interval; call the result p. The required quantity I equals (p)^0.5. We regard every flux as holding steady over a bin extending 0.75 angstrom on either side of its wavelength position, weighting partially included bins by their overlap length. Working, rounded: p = 18.8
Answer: 4.33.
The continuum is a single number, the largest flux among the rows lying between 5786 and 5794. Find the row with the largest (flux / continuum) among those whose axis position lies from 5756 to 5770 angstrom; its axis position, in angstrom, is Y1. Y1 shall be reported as 5766.0 angstrom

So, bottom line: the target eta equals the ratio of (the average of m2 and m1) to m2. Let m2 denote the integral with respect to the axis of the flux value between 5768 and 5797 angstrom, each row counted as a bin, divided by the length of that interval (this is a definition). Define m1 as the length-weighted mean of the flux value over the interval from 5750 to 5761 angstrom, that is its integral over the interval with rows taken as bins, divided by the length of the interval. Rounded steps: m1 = 18.91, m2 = 19.2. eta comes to 0.993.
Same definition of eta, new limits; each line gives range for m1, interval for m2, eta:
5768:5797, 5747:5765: 1.007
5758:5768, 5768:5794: 0.996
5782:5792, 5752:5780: 0.996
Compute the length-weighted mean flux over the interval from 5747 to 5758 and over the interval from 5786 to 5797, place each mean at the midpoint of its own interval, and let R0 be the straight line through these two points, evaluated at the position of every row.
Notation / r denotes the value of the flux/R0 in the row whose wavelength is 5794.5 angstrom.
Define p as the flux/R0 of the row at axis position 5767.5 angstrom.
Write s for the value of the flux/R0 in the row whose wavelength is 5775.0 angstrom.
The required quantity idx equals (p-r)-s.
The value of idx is -0.98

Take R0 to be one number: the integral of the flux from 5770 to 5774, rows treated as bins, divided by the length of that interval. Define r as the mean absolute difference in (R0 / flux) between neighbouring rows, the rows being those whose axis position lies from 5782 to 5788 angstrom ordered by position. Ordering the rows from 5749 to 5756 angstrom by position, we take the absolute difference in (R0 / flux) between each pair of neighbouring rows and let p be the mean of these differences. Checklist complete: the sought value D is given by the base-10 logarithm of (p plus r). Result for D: -1.49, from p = 0.014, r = 0.0186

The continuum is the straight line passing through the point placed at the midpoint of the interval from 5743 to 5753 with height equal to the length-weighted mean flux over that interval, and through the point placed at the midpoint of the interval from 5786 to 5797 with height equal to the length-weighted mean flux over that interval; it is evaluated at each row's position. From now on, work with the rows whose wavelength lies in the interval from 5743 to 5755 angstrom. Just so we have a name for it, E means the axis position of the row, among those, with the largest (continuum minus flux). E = 5751.0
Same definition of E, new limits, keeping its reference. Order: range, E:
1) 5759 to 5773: 5763.0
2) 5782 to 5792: 5785.5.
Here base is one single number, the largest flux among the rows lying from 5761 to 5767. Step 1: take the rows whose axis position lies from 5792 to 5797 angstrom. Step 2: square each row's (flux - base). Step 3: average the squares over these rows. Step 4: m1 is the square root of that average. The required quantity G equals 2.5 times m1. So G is 1.7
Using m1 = 0.7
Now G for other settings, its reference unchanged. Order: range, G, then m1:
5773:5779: 1.6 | 0.6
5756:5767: 3.2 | 1.3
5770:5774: 1.2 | 0.5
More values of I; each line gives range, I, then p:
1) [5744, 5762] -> 4.38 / 19.2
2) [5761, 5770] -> 4.38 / 19.1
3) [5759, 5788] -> 4.37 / 19.1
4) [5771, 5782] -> 4.38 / 19.1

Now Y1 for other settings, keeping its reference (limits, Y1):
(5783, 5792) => 5788.5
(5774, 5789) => 5788.5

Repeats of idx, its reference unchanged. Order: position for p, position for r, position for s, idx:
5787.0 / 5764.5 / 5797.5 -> -0.96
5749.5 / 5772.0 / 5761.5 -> -0.96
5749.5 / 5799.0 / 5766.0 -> -1.00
